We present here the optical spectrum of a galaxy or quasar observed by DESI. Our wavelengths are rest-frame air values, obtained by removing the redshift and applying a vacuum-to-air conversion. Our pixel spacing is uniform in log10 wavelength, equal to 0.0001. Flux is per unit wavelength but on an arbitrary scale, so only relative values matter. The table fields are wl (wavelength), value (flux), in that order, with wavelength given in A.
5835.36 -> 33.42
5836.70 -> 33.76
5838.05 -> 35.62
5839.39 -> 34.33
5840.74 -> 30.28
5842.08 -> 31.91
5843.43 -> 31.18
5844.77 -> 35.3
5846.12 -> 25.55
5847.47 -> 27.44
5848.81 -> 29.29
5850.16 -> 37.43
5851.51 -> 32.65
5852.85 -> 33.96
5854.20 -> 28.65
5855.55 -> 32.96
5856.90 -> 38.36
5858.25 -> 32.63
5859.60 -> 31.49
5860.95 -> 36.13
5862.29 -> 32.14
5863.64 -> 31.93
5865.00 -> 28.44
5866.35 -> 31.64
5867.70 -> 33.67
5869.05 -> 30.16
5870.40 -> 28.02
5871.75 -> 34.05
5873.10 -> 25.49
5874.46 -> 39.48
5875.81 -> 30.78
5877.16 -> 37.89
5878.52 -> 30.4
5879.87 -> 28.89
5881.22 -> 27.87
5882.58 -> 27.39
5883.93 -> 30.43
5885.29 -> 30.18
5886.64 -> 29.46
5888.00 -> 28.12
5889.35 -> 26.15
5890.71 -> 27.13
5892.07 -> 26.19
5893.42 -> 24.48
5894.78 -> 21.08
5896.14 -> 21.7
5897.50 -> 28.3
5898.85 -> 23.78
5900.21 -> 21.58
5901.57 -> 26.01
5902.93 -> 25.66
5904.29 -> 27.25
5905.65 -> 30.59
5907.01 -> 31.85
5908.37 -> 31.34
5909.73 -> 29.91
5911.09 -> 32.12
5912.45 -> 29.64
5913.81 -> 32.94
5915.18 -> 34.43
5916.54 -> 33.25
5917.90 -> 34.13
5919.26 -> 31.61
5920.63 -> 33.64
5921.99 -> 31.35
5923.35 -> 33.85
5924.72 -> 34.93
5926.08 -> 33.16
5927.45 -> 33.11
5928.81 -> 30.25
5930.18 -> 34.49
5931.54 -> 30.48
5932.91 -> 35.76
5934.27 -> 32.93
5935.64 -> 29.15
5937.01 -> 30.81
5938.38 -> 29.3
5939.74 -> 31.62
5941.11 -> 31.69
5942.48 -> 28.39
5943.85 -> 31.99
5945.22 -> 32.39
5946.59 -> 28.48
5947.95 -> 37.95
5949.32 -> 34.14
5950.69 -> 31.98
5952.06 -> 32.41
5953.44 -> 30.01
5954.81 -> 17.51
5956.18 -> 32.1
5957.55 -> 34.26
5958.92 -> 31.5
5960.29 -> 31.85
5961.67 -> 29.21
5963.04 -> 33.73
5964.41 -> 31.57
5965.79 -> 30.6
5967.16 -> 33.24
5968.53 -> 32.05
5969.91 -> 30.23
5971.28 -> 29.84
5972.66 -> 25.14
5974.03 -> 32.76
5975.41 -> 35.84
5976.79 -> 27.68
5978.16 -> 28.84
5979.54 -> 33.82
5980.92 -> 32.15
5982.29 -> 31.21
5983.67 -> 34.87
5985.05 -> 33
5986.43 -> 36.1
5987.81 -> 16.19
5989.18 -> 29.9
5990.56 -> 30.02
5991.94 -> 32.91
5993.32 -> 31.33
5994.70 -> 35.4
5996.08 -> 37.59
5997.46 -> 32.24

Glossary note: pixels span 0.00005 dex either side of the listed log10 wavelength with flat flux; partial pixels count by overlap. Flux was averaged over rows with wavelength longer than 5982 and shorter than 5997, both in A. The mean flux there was 31.7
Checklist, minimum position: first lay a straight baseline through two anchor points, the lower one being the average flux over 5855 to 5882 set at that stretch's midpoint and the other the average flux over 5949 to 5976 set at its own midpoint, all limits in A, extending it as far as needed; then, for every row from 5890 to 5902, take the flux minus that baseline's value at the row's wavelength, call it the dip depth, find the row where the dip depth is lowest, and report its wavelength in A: 5894.78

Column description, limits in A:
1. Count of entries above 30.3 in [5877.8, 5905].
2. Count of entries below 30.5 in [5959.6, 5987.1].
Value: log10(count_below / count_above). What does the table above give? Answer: 0.48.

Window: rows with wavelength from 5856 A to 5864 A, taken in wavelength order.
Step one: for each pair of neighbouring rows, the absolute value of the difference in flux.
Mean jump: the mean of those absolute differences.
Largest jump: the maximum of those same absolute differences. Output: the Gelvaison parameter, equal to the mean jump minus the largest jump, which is -2.6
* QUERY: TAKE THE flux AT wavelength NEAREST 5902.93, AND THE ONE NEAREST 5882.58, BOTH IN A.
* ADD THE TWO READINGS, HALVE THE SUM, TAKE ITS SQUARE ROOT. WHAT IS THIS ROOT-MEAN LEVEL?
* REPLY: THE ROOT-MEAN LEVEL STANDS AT 5.15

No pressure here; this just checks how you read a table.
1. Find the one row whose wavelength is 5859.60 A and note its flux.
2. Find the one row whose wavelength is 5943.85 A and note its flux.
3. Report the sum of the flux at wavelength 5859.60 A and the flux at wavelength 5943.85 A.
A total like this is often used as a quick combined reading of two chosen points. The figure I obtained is 63.5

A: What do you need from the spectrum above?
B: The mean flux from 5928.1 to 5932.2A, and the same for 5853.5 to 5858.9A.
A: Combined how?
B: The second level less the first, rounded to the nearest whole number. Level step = 1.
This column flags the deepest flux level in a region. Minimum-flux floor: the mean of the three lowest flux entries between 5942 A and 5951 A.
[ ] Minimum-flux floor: 29.6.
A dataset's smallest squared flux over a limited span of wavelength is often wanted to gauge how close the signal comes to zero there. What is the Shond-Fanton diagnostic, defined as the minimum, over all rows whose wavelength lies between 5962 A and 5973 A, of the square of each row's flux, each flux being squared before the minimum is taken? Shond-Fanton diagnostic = 632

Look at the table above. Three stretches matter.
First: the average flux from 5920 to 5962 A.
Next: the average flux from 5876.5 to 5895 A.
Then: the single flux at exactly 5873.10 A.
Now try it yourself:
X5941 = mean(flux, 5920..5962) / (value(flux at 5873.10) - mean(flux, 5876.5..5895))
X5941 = -11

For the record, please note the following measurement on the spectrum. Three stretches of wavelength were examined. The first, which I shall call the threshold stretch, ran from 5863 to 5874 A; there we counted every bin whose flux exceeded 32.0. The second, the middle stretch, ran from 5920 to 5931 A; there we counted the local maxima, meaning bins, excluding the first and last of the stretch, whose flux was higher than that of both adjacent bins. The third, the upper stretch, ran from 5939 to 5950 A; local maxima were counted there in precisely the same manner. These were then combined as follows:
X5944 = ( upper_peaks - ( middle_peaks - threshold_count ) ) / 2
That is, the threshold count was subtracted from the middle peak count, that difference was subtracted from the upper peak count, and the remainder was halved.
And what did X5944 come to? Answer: 2.0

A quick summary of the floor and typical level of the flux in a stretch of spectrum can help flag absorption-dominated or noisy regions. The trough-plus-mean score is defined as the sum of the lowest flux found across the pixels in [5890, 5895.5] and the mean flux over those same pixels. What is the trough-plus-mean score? 46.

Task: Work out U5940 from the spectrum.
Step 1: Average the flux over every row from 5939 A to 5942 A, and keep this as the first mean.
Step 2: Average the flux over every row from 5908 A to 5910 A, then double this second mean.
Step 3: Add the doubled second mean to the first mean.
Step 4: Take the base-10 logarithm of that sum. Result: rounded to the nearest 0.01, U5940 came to 1.97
